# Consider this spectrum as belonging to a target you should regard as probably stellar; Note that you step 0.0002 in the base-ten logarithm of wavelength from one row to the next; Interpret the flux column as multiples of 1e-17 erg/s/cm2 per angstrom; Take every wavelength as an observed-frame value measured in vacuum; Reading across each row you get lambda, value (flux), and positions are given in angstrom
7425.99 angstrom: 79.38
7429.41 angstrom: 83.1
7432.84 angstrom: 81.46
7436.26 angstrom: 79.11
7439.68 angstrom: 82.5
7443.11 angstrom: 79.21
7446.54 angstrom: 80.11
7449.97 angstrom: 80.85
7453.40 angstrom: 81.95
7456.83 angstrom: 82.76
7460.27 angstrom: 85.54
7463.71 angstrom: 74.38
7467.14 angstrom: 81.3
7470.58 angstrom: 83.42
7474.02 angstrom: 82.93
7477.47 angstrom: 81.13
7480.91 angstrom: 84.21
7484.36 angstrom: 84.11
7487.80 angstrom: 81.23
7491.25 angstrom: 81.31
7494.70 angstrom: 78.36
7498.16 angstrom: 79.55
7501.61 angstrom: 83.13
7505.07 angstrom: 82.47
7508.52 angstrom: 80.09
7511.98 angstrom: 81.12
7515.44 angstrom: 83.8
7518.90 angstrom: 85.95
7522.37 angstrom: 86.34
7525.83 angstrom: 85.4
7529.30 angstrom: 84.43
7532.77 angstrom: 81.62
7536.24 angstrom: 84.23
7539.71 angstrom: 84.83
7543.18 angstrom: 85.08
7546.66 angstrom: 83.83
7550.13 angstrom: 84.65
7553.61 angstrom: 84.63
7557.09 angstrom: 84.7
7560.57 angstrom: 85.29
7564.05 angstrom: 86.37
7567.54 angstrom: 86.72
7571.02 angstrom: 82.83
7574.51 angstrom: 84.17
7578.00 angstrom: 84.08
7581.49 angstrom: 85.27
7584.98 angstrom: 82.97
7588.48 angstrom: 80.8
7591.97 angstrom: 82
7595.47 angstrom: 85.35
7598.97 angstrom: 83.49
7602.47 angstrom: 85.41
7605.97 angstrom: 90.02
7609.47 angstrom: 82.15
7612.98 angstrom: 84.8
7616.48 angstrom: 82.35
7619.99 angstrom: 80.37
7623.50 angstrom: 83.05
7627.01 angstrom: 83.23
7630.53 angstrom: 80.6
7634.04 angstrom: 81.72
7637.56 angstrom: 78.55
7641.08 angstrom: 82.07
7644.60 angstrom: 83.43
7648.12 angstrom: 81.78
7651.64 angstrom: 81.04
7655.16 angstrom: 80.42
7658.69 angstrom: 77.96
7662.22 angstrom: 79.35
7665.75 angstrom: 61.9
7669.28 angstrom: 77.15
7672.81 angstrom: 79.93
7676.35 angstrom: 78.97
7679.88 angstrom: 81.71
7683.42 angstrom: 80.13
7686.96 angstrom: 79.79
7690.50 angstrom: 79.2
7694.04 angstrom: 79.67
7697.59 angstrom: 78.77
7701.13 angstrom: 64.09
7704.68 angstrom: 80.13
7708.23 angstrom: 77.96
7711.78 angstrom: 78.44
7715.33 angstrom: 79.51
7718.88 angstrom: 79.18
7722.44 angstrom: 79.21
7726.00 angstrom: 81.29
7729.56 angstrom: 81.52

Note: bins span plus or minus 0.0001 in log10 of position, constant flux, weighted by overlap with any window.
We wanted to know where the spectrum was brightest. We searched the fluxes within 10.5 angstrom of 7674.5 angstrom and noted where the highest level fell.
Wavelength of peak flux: 7679.88 angstrom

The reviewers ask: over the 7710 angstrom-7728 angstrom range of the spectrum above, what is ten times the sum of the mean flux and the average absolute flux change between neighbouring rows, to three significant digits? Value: 804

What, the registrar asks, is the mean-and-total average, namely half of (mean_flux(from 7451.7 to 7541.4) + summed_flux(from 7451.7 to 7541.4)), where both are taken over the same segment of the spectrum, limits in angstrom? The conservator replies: 1114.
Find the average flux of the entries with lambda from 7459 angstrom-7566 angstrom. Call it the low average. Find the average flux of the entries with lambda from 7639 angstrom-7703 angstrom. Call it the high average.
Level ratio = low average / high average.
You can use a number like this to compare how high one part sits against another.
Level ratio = 1.06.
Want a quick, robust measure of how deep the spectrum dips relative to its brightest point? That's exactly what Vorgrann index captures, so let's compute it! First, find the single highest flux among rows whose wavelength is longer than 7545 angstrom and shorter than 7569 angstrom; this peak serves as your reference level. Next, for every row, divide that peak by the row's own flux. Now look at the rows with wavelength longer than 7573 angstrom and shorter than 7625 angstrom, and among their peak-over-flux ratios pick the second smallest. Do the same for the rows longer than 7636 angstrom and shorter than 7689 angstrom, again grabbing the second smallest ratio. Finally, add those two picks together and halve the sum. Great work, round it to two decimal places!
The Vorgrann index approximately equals 1.04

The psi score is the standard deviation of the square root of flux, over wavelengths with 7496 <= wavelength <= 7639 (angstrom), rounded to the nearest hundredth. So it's 0.12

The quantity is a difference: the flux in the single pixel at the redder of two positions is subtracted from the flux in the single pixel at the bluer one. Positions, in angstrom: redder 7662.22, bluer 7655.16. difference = 1.1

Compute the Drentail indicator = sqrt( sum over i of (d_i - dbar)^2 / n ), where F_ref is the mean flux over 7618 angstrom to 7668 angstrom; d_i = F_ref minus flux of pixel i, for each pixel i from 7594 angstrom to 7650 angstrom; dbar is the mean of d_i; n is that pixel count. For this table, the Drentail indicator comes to 2.52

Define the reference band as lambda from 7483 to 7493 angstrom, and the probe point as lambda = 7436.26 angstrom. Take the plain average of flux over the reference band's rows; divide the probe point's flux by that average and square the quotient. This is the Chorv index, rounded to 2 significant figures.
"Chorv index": 0.93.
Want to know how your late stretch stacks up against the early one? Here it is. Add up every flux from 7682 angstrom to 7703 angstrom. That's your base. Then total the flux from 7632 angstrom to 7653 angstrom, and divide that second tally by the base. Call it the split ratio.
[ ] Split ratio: 1.06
